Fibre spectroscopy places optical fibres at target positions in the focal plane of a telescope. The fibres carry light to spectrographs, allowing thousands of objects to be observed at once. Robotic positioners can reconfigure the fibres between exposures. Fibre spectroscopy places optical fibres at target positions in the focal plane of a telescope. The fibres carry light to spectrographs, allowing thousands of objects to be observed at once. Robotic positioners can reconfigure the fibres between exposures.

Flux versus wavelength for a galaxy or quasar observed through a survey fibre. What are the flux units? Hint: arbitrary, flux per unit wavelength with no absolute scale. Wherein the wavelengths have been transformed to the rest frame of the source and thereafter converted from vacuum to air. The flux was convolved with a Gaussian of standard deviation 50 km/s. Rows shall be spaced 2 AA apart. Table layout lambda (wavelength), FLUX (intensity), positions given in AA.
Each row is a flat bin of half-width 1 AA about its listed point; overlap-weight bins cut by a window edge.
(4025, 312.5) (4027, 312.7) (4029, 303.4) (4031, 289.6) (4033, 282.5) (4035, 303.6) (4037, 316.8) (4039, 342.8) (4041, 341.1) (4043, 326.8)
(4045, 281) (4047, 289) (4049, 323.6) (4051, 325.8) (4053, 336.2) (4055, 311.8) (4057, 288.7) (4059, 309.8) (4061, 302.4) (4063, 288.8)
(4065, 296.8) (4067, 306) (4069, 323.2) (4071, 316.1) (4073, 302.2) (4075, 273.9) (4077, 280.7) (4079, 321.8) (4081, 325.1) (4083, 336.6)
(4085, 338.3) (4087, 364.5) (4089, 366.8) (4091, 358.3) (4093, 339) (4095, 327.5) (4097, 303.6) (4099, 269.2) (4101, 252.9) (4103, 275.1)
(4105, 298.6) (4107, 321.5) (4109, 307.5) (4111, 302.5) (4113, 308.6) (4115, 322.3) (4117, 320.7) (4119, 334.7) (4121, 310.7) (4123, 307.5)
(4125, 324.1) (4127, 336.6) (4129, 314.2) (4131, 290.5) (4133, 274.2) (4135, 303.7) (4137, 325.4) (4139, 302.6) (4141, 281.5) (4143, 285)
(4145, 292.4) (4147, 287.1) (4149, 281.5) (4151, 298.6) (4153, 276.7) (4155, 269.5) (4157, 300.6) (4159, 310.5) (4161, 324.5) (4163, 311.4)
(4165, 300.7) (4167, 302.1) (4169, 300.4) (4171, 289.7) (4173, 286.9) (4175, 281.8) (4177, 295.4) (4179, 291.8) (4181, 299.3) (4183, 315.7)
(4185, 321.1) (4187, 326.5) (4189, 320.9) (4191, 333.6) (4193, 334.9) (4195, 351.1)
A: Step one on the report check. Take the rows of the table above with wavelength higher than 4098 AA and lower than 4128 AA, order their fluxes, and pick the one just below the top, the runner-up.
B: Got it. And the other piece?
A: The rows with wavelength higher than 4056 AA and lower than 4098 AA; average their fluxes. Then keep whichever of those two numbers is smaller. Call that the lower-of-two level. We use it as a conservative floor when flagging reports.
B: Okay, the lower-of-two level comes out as 318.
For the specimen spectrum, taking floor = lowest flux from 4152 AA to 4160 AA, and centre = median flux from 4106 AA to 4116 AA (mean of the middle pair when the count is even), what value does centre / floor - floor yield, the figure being -268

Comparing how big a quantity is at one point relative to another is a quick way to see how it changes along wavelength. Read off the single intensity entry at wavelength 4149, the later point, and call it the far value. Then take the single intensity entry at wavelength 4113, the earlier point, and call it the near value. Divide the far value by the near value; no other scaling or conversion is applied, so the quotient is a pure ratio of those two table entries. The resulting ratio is 0.91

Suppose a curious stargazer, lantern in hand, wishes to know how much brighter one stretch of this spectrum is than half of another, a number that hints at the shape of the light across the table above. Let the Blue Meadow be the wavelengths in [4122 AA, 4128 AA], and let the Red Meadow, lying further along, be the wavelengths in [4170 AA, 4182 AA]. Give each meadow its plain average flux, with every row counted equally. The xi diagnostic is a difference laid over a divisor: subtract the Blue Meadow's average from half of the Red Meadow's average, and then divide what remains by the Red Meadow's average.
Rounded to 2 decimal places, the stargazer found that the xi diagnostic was -0.61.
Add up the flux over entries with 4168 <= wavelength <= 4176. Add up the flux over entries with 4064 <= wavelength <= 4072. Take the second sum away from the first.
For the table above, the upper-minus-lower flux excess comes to -83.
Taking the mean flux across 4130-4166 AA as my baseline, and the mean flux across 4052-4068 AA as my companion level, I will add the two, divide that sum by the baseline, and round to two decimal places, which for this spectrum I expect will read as 2.03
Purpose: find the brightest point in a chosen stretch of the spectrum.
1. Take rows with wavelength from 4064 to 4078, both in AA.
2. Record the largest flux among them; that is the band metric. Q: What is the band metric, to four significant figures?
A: 323.2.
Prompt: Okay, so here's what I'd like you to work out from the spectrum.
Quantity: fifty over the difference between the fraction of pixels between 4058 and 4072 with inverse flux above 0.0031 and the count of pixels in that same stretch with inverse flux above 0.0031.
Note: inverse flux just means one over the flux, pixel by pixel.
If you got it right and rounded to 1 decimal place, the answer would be -9.7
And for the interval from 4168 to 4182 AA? -8.3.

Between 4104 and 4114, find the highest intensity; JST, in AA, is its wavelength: 4107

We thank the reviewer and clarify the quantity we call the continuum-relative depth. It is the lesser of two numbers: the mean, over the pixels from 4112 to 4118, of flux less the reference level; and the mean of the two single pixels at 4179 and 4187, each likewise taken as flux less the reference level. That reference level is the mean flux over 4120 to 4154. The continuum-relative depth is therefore 10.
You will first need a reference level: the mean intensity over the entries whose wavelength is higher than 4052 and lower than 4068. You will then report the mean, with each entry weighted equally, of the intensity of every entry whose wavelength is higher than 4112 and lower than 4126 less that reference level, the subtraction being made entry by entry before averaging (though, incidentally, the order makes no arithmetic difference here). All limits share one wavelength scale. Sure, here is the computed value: 13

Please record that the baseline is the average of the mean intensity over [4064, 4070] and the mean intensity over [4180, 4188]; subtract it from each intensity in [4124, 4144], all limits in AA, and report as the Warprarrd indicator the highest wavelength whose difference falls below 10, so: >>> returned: 4143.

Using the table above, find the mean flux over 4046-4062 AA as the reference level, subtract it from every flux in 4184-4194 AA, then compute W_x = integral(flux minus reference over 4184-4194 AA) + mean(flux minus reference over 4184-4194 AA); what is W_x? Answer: 181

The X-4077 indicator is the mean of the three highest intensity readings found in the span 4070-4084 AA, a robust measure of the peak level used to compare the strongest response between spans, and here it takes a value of 328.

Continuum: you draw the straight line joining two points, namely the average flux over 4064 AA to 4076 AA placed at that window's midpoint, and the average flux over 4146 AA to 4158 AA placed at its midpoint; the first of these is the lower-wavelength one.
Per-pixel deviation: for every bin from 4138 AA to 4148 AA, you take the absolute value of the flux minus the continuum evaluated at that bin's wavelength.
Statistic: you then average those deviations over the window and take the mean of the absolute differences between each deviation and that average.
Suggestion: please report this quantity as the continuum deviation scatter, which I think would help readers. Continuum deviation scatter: 4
